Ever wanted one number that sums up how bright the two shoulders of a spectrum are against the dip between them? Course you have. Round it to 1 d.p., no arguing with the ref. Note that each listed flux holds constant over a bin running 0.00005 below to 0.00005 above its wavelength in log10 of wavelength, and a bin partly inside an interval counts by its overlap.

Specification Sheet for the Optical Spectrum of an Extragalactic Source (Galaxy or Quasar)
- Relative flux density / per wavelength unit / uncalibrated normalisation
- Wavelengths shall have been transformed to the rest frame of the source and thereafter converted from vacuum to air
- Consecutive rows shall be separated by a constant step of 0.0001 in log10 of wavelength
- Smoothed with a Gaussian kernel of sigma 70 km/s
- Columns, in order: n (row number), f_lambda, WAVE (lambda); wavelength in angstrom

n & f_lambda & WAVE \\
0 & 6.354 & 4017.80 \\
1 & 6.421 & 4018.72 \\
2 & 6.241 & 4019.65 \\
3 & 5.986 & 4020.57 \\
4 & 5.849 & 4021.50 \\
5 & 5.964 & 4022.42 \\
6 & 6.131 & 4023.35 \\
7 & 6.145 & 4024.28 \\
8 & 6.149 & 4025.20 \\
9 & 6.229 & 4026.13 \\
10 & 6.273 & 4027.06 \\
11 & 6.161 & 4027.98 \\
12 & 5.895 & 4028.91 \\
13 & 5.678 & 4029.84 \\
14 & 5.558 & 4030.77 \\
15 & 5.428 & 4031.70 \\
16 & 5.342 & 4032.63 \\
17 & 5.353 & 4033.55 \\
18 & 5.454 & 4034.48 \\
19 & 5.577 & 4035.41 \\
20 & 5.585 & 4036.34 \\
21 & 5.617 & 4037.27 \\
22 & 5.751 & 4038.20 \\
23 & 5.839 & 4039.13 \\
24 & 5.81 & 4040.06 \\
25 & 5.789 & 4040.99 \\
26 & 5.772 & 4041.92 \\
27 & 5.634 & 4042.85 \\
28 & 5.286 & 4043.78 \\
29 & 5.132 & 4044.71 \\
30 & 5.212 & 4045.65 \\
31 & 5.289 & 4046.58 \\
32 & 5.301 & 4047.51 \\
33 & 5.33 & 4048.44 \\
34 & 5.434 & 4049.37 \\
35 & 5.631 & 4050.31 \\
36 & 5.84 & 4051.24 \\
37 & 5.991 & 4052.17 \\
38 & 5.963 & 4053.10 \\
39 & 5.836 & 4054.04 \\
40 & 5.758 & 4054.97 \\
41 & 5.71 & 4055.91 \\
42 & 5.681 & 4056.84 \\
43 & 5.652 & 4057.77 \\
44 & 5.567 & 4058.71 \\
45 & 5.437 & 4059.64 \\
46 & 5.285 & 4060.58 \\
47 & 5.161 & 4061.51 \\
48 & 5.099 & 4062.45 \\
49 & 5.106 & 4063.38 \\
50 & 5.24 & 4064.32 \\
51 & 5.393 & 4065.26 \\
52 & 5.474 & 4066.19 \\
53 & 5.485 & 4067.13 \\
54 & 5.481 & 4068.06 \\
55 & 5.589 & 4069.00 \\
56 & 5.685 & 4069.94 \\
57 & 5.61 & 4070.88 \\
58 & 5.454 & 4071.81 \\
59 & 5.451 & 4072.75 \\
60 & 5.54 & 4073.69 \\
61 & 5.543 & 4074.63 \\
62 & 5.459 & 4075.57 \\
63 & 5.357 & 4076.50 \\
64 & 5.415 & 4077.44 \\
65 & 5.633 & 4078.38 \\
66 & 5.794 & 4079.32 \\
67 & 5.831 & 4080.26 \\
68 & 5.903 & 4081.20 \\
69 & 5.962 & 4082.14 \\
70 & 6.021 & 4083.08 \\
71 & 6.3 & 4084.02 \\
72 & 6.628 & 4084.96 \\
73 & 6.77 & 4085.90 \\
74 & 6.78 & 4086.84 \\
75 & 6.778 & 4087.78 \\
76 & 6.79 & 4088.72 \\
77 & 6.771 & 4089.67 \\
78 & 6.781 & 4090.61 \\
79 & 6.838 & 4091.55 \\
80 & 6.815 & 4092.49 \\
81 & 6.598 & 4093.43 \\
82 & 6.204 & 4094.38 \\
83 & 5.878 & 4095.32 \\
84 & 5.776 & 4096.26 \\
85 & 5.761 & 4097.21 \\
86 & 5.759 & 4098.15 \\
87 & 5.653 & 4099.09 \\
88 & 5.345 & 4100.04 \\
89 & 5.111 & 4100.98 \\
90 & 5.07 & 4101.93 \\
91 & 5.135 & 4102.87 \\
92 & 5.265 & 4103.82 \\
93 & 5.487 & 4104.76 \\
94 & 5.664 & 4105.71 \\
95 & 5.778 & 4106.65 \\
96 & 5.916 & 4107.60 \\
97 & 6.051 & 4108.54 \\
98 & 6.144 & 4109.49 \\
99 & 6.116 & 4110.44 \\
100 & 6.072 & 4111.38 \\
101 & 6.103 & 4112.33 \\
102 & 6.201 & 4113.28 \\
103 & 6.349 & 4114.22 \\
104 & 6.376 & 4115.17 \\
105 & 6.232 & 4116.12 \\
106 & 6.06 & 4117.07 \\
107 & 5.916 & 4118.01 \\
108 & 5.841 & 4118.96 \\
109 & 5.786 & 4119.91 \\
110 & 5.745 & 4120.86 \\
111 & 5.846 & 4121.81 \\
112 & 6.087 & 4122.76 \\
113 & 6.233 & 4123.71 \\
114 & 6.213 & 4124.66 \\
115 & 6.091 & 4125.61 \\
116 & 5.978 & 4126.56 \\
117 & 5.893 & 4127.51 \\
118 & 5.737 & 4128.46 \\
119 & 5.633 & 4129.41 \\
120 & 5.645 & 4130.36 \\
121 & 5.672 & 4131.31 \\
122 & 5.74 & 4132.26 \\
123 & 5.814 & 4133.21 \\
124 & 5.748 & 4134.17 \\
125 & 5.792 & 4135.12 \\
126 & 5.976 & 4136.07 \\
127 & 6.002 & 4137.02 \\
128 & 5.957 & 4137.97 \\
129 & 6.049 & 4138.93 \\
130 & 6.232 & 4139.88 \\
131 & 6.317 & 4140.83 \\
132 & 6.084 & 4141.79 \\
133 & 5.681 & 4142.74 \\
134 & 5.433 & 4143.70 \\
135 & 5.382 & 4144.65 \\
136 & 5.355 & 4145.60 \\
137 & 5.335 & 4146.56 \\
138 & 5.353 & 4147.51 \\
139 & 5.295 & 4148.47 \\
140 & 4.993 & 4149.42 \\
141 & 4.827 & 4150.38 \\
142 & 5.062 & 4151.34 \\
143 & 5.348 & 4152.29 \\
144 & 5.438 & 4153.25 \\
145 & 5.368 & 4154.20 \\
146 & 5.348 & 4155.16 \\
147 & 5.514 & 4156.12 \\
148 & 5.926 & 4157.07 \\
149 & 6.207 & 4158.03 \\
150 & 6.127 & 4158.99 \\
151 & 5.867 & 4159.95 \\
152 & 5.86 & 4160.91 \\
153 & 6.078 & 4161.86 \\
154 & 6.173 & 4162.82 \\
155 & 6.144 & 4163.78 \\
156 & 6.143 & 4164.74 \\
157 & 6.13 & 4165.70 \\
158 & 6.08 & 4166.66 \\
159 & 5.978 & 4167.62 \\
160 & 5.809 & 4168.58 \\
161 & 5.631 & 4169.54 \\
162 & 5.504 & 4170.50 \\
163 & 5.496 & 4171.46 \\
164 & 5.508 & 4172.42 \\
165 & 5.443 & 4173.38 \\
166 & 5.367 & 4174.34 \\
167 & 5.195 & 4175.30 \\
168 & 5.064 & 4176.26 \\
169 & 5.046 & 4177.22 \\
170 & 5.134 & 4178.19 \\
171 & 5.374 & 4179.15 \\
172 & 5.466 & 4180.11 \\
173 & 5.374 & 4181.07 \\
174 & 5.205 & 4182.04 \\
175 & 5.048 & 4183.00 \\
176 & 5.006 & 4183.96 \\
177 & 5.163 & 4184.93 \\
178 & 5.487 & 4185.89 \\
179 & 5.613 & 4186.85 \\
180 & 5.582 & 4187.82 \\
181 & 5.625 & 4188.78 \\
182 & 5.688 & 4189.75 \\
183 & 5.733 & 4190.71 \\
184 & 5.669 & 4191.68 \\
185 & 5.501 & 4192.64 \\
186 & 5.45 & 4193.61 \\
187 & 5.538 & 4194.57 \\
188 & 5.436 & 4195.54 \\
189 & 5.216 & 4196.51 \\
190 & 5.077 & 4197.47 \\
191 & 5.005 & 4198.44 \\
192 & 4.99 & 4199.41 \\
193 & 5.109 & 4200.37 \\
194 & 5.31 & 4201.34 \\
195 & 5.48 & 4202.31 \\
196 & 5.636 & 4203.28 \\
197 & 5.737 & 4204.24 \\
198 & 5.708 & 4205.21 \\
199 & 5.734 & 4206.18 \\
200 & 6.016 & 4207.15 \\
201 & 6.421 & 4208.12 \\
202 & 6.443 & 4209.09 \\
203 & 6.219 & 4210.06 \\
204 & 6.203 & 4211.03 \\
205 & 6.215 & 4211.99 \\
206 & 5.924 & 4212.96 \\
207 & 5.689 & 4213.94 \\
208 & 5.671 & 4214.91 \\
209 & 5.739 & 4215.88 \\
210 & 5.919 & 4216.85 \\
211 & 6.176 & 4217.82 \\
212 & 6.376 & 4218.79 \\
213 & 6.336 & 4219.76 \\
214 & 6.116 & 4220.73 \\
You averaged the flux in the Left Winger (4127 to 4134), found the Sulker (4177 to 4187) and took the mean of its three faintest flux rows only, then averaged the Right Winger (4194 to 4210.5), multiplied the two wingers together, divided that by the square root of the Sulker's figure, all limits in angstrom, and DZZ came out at 14.3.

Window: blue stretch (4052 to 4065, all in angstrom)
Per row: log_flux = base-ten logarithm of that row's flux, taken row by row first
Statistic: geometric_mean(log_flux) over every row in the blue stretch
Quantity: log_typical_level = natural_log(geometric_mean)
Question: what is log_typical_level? -0.298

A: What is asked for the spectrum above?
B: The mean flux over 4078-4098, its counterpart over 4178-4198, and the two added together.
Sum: 11.71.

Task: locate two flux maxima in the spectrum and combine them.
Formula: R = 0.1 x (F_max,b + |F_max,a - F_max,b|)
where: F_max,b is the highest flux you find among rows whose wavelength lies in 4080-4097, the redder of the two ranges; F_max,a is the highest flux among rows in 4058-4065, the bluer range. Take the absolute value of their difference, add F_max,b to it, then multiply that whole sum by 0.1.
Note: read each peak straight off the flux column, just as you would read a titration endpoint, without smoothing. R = 0.81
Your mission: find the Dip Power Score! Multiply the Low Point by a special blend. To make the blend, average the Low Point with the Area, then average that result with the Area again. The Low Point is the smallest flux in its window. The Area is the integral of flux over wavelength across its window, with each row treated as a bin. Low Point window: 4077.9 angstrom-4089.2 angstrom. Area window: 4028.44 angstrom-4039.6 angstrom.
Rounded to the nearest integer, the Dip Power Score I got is 271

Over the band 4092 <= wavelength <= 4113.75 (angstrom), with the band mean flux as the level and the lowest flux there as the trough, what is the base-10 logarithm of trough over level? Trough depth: -0.060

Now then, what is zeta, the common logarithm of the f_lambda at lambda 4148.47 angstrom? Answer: 0.72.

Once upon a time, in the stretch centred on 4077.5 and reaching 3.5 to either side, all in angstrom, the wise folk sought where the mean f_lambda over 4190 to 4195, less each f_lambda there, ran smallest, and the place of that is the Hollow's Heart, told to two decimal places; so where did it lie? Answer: 4080.26 angstrom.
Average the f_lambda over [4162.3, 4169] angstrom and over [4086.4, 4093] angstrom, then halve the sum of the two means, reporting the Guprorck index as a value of 6.43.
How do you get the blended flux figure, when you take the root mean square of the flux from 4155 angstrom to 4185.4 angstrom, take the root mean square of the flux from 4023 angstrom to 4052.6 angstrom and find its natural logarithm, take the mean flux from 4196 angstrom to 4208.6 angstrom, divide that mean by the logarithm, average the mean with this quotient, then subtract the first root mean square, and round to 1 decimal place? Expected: -1.3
